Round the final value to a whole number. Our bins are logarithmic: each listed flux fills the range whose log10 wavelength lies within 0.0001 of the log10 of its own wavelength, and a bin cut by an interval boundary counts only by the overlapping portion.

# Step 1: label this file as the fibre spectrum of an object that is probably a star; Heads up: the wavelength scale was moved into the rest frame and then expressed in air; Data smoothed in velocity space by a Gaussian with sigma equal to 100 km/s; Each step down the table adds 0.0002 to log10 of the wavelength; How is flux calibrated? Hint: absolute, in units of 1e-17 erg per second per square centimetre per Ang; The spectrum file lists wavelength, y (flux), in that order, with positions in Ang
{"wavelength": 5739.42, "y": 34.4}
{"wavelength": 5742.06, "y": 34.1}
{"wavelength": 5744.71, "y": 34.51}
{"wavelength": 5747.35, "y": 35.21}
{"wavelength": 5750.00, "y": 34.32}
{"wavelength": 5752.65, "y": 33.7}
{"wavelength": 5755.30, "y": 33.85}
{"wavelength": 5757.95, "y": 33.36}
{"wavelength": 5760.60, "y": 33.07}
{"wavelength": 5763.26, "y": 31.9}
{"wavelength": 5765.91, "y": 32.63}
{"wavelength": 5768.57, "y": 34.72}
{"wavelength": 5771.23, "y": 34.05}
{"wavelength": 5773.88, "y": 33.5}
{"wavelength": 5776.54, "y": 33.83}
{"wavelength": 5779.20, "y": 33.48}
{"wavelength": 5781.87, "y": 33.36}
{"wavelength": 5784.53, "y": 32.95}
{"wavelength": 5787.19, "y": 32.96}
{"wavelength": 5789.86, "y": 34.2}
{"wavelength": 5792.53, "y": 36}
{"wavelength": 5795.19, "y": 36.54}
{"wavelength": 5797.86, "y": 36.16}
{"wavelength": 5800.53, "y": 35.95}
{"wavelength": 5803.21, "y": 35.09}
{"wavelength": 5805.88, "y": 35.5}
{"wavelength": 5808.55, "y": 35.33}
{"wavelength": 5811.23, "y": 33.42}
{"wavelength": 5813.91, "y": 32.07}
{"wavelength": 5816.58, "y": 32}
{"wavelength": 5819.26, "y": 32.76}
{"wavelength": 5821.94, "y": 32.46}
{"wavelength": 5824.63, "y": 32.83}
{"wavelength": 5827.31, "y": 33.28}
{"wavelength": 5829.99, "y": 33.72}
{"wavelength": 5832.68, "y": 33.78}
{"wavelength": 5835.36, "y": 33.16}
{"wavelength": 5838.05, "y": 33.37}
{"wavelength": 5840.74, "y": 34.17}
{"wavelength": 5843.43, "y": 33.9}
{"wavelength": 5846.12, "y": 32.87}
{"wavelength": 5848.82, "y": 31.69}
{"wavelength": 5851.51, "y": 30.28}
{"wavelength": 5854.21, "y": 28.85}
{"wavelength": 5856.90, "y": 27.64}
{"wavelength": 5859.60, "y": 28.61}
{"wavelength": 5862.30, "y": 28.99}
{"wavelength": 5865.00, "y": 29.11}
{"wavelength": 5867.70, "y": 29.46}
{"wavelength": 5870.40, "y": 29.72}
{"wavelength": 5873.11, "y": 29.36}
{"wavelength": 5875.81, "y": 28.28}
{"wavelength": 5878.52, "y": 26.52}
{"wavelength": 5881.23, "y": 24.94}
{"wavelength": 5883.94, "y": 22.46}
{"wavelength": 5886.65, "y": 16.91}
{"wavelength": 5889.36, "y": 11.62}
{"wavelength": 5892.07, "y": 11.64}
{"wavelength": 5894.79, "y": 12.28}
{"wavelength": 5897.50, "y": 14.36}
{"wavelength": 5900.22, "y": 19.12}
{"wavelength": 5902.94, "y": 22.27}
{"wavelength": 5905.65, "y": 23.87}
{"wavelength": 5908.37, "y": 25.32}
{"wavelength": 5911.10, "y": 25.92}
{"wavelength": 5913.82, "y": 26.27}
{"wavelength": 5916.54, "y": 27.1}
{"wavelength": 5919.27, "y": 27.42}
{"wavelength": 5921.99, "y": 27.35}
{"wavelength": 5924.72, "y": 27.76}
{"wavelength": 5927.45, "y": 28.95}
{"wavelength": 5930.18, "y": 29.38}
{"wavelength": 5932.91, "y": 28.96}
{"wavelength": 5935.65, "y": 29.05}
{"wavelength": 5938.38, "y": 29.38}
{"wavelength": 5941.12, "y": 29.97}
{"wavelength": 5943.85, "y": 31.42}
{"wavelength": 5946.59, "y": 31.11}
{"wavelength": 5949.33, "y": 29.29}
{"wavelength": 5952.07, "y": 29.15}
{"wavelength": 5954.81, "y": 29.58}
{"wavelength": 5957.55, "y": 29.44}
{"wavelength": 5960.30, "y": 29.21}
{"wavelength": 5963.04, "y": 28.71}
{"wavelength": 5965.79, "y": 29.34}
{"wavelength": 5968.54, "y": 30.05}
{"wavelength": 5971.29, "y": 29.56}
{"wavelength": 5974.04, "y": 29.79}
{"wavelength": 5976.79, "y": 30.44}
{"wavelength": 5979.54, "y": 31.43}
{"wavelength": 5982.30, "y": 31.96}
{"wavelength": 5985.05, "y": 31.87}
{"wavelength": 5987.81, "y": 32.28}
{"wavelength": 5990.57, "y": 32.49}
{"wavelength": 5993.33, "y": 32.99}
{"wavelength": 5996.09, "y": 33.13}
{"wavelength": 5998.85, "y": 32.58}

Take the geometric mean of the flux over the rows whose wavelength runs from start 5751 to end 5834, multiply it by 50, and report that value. 1690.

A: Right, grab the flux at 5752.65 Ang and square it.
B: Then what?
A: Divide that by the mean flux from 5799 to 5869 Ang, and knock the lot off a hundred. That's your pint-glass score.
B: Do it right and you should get 65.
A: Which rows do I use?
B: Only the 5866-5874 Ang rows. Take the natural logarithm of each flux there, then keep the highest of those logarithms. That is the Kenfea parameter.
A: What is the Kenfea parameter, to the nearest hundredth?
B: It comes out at 3.39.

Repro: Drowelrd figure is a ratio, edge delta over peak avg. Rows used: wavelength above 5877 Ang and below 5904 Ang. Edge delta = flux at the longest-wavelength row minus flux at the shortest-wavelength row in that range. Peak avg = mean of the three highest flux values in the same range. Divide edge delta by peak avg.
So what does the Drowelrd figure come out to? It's -0.17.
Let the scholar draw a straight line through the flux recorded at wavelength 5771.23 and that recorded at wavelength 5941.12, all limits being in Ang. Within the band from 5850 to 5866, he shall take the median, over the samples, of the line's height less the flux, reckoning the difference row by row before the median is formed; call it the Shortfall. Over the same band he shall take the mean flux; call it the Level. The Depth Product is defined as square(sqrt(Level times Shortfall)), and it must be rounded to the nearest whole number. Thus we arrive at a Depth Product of 88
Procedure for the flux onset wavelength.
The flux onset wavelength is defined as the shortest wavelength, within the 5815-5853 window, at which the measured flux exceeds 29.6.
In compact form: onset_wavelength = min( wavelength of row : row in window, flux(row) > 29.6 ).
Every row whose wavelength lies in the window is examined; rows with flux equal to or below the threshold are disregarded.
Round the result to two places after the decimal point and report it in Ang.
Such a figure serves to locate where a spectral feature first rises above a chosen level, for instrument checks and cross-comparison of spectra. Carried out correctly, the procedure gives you 5816.58 Ang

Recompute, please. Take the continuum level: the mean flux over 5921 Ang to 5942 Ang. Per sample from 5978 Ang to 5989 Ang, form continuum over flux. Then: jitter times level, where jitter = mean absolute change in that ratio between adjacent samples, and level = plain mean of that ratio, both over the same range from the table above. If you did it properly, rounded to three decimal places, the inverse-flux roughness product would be 0.009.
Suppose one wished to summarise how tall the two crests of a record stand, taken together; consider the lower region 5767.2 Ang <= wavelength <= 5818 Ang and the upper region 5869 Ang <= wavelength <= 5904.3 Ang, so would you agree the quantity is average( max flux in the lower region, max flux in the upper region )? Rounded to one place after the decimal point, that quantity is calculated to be 33.1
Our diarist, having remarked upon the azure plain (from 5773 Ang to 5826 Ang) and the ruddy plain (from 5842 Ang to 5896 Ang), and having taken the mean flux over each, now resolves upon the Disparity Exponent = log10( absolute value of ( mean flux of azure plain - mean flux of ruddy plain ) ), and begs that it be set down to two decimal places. 0.92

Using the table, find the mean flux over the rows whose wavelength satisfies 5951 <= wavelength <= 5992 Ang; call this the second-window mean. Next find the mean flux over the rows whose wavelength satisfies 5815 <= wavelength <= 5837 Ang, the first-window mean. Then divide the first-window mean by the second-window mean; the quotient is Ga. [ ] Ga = 1.09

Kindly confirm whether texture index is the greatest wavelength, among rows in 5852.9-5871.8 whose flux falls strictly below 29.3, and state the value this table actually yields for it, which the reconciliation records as 5865.00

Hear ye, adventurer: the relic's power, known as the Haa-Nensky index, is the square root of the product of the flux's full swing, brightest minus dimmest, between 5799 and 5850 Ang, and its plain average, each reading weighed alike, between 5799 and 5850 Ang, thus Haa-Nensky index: 12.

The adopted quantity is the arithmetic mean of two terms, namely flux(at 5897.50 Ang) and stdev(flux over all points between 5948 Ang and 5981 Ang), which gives 7.5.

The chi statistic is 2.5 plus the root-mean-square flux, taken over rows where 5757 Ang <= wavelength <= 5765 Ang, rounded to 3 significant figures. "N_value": 35.3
